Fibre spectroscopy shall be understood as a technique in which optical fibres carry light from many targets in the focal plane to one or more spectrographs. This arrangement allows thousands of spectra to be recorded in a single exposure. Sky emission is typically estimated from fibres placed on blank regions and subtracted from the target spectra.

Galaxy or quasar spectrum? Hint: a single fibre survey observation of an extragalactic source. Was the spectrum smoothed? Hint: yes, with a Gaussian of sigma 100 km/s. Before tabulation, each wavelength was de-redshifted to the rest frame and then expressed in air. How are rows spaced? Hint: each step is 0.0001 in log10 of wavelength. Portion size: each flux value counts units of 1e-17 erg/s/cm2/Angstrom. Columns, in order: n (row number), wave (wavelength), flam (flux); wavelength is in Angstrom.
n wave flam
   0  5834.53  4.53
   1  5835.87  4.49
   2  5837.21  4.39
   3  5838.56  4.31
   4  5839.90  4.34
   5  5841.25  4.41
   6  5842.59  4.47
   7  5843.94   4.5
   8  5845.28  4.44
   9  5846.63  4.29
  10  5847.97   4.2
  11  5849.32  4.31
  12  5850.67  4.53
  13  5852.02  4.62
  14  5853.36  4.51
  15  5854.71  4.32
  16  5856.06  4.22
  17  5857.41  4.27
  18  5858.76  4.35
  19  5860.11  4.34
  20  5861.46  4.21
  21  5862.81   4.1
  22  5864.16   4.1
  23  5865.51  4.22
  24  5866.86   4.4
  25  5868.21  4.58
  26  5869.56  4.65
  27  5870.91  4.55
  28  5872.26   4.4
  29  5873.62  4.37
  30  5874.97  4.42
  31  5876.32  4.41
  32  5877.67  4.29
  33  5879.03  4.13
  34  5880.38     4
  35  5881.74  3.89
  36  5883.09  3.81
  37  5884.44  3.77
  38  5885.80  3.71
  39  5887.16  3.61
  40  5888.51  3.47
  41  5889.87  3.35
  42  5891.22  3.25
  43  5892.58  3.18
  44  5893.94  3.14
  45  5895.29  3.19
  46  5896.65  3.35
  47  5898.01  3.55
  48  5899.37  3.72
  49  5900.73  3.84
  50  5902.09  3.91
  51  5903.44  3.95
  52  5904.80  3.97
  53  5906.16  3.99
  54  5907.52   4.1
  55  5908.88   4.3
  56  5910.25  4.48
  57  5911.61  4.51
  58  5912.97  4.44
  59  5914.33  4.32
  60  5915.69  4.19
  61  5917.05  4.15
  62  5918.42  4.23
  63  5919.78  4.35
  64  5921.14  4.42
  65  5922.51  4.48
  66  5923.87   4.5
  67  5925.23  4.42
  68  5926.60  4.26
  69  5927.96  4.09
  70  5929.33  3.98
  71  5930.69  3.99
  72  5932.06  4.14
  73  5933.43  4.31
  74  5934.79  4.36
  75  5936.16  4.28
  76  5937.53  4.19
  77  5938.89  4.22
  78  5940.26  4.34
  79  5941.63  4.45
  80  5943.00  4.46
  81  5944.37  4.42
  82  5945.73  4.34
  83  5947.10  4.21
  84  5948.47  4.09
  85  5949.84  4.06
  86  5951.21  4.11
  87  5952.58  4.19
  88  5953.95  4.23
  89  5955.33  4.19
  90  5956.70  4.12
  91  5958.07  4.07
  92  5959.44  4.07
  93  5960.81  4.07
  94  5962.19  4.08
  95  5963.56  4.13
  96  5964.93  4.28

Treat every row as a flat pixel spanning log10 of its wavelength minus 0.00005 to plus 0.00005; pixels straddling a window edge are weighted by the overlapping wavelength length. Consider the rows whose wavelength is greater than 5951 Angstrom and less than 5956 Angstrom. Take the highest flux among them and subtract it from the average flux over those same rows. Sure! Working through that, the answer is -0.05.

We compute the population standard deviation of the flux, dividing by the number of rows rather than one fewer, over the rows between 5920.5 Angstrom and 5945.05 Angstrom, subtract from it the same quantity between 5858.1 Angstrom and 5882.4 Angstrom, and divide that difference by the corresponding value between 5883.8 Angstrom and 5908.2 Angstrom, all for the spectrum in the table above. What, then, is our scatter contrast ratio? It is -0.12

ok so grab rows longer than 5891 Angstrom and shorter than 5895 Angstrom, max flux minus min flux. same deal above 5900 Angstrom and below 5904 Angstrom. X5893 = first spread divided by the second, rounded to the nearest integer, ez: 1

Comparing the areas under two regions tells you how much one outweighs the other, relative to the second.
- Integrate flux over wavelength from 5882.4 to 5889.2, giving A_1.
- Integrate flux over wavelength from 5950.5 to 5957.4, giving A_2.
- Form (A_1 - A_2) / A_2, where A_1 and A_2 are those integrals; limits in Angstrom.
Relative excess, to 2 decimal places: -0.13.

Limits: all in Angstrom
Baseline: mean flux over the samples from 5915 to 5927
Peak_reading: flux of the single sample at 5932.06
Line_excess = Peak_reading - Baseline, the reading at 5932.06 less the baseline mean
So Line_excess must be -0.19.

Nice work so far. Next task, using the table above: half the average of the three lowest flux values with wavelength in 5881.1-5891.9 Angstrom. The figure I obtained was 1.68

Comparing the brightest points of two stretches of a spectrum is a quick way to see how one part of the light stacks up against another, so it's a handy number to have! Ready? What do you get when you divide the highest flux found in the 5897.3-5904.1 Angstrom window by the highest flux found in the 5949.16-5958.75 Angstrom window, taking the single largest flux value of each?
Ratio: 0.93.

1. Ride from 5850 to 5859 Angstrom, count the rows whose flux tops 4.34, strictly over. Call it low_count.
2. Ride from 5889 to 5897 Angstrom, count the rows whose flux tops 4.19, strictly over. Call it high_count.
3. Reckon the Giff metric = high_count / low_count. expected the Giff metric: 0.0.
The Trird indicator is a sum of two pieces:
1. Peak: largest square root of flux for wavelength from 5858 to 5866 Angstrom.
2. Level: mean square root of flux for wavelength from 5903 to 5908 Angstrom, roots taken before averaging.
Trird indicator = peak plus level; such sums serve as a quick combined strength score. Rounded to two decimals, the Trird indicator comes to 4.09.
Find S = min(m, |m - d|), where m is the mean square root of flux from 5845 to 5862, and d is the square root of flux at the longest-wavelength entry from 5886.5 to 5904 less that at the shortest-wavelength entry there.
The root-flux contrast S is 2.00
